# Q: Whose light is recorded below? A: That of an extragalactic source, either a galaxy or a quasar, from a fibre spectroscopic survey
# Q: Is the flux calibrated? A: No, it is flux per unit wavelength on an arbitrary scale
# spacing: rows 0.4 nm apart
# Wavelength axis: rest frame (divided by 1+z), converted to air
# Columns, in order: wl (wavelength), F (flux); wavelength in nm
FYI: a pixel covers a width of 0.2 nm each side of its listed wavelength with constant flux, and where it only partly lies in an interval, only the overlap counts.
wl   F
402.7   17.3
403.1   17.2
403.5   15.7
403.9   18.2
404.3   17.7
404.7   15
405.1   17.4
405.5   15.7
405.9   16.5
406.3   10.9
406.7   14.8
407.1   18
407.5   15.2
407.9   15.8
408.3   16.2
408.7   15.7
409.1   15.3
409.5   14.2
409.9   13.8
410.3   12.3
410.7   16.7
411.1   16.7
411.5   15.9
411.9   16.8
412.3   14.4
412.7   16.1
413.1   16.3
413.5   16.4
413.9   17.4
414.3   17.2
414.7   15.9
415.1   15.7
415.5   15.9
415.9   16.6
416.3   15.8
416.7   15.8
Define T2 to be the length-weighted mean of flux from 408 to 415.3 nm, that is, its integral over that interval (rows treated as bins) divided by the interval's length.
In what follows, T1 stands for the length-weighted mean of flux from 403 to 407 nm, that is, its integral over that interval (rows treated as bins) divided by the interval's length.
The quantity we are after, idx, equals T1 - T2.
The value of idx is 0.2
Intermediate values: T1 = 15.9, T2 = 15.7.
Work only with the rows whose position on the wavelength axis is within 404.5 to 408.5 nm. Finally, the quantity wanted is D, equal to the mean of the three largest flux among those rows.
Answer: 17.3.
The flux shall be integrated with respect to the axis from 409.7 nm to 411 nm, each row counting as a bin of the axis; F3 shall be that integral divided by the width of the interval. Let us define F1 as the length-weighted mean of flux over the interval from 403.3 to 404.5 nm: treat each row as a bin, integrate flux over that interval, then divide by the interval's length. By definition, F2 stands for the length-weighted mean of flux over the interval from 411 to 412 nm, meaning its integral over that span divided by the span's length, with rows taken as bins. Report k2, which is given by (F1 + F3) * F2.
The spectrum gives 519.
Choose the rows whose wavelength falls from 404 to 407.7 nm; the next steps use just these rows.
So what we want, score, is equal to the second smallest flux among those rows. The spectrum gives 14.8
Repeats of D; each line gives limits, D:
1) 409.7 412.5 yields 16.7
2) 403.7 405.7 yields 17.8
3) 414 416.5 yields 16.6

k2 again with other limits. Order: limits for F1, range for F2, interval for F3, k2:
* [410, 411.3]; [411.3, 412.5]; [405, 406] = 496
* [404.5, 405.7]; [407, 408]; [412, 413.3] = 515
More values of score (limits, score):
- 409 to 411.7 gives 13.8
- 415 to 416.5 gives 15.8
